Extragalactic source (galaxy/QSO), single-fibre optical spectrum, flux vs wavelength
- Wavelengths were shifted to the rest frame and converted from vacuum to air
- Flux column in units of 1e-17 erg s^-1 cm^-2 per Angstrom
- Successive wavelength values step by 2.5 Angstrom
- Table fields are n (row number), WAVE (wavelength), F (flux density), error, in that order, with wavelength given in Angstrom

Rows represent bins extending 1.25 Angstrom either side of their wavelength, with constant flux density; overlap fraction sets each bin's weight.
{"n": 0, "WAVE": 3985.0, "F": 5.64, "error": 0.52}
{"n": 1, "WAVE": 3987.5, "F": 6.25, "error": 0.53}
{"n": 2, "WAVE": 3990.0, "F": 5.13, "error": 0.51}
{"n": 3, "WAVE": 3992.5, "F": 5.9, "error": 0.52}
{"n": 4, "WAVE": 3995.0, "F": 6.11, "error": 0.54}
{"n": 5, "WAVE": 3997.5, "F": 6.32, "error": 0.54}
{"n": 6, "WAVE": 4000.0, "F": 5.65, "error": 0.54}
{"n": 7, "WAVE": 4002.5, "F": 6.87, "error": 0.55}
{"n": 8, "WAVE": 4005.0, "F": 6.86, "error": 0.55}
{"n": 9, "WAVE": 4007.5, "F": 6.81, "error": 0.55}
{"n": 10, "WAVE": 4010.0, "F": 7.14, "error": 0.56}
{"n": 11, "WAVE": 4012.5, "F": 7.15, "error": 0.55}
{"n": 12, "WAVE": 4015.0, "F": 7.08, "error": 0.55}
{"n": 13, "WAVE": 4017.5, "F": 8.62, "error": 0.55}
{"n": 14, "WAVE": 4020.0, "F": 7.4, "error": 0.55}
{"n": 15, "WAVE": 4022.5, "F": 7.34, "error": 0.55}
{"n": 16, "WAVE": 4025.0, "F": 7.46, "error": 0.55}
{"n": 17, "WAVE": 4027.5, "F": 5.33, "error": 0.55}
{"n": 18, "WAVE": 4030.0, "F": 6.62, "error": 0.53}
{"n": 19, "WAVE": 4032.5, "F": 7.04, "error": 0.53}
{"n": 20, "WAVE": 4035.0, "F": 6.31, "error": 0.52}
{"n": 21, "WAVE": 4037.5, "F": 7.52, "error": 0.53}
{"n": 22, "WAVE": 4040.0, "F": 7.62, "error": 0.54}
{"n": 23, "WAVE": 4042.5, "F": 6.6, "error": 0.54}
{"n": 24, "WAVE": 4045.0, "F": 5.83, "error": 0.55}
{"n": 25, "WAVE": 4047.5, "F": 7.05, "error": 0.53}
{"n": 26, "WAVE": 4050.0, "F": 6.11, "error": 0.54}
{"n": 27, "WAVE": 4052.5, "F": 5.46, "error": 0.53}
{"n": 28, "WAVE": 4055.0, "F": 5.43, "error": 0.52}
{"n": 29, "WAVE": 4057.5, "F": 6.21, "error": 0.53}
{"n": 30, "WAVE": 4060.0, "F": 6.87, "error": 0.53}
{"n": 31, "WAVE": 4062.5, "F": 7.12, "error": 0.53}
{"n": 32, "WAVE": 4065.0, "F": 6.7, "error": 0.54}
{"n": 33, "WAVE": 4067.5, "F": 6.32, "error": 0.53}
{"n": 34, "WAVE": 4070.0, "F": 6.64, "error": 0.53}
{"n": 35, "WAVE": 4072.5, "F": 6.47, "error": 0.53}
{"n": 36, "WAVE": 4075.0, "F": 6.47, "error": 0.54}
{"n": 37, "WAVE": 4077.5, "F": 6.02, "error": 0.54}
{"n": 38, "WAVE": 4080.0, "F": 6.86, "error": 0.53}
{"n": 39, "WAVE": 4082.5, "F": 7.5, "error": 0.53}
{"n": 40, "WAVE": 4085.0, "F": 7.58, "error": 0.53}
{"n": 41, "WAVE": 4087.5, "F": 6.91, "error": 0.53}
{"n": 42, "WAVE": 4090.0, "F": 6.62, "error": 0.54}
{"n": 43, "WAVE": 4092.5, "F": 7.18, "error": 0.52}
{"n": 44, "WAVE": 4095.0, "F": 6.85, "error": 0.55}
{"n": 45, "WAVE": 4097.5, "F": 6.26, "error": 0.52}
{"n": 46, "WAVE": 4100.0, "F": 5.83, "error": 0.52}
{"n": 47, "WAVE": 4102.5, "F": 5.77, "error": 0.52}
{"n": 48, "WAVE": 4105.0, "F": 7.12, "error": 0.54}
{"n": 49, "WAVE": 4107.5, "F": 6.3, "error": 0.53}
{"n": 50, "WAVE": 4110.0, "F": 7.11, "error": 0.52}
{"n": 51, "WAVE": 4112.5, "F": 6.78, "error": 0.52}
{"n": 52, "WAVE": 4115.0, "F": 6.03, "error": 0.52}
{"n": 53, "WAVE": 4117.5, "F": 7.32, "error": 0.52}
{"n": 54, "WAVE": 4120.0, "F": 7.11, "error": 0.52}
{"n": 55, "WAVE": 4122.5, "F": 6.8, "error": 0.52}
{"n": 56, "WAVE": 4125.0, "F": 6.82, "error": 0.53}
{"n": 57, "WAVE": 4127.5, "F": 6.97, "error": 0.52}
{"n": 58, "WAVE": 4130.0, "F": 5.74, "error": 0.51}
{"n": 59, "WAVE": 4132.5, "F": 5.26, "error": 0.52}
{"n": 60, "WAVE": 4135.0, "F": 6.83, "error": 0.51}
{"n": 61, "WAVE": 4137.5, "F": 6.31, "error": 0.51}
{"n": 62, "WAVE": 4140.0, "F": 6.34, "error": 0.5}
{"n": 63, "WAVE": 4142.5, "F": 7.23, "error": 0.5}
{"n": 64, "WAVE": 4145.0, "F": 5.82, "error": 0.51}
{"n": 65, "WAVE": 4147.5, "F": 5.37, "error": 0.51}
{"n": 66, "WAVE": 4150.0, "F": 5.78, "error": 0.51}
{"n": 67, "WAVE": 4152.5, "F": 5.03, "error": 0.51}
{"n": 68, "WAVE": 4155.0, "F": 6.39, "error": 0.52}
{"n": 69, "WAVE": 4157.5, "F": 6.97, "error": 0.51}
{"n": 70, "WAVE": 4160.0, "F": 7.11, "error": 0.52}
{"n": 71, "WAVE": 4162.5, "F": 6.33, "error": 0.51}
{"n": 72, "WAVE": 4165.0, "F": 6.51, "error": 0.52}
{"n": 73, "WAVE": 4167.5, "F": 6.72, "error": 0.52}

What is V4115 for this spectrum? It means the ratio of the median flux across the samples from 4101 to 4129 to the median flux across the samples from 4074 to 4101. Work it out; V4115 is 1.00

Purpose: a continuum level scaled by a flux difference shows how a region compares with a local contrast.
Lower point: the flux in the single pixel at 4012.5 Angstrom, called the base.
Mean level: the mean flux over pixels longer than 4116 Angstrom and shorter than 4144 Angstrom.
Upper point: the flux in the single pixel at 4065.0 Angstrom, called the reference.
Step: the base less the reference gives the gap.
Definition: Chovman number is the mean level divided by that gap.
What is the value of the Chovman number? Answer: 15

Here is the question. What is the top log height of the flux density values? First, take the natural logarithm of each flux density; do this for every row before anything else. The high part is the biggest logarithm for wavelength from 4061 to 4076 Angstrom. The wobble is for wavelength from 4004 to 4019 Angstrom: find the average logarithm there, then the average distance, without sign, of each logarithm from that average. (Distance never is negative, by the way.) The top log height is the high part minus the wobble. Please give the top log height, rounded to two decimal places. 1.91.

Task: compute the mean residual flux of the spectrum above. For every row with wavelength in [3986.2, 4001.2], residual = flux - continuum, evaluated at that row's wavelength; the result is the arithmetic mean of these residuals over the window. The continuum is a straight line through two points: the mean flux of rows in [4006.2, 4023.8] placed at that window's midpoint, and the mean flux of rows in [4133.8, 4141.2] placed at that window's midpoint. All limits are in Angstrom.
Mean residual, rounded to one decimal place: -1.6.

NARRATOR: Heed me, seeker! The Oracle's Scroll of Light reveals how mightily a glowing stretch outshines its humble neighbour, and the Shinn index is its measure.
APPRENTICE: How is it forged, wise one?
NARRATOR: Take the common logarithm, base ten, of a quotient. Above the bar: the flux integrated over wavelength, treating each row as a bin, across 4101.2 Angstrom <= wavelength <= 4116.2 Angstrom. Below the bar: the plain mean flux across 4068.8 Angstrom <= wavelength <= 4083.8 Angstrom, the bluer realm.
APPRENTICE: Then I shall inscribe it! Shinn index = 1.17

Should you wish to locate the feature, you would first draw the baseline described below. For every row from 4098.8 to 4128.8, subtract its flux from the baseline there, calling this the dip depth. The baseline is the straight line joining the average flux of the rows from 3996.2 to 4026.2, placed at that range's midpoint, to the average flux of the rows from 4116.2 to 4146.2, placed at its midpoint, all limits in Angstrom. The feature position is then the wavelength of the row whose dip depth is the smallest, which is 4117.5 Angstrom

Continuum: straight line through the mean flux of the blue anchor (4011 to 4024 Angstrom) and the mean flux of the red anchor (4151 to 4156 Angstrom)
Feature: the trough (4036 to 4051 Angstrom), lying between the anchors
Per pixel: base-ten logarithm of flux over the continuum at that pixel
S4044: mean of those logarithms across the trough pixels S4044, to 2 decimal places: -0.03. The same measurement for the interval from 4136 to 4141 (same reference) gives 0.03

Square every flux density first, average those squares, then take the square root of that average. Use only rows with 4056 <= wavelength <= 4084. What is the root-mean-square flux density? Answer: 6.67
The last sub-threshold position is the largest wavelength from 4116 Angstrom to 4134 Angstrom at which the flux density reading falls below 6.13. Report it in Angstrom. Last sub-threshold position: 4132.5 Angstrom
